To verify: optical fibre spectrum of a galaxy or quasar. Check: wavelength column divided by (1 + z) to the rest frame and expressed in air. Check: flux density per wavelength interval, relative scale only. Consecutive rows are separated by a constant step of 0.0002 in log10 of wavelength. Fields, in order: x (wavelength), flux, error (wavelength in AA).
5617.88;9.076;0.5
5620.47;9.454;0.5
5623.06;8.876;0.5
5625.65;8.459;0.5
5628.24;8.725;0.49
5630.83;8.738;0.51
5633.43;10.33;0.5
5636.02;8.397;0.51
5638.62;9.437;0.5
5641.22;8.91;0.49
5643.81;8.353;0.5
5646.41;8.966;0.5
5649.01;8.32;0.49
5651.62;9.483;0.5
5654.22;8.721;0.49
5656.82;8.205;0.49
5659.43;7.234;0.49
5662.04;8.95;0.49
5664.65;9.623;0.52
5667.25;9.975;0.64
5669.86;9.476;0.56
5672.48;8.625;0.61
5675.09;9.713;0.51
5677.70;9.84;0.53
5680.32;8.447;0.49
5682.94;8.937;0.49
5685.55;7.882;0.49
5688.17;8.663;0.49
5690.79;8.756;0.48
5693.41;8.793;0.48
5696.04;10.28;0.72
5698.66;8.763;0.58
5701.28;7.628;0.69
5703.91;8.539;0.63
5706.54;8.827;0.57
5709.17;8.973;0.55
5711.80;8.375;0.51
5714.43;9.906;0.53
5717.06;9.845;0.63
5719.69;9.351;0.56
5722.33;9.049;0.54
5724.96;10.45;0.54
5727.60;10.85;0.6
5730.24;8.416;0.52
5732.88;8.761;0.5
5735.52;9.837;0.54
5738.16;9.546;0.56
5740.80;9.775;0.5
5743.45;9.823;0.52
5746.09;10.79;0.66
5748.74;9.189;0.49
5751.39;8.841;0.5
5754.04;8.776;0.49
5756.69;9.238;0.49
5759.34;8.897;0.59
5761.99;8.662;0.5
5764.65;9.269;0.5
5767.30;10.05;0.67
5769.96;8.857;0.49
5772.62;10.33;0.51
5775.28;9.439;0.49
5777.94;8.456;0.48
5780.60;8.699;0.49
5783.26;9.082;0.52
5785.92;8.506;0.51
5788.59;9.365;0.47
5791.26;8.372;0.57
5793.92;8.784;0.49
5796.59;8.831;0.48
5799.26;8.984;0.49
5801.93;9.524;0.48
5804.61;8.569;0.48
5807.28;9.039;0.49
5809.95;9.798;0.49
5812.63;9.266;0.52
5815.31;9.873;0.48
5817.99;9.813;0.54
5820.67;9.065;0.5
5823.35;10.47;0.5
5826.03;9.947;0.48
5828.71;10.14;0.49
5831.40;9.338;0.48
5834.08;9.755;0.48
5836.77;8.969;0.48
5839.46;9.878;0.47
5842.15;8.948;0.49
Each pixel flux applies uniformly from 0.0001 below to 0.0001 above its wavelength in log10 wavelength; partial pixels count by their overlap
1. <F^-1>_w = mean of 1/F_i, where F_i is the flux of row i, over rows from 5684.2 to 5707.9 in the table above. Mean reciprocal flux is 0.1159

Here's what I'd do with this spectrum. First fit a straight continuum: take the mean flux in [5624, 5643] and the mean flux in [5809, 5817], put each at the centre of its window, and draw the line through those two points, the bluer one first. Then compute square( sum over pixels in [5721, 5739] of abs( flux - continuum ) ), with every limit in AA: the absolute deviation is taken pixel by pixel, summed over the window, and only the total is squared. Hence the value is 26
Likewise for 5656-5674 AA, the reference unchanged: 26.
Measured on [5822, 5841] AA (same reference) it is 8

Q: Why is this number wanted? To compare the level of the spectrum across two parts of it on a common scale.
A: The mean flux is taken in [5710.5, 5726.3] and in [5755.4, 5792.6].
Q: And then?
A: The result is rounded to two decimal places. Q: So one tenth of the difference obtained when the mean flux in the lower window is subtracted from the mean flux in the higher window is -0.04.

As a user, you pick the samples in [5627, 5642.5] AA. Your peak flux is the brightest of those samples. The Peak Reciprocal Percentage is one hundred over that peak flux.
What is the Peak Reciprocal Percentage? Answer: 9.7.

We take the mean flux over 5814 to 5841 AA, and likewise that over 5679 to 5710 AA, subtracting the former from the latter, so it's -1.0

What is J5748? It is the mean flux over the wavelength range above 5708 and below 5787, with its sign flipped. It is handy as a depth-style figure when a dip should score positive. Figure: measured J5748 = -9.3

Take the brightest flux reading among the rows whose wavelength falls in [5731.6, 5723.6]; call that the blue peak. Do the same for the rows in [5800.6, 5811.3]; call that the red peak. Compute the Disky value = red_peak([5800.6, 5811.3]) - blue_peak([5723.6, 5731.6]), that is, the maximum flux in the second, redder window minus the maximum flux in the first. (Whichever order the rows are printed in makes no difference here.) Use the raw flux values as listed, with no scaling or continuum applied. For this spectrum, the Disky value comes -1.1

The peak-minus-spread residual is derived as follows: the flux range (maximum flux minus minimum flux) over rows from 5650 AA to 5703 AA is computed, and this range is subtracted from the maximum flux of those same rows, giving 7.23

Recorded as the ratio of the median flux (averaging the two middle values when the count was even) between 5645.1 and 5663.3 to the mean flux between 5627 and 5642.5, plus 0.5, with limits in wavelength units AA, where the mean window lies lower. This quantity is 1.46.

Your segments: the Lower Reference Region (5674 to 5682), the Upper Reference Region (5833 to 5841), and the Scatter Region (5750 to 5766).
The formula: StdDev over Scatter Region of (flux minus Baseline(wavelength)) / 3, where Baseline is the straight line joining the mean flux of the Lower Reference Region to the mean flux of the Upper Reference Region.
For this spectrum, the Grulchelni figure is 0.08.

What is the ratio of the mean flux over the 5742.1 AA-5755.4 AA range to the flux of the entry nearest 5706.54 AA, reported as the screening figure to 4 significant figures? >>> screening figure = 1.074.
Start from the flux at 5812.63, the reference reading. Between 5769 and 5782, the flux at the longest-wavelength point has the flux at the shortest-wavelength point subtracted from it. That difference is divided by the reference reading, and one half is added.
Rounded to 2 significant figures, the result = 0.48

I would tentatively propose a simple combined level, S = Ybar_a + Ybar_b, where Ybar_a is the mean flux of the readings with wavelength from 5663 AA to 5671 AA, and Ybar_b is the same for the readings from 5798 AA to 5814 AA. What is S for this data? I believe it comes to 18.9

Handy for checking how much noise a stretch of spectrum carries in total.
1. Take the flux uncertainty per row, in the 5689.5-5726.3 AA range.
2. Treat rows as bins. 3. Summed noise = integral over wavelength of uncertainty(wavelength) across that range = 21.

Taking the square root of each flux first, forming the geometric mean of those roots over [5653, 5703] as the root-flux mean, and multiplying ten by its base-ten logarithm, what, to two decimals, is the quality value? 4.73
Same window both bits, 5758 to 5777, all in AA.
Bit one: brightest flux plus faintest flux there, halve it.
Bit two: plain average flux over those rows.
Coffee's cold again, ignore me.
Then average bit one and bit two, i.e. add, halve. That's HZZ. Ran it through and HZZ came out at 9.4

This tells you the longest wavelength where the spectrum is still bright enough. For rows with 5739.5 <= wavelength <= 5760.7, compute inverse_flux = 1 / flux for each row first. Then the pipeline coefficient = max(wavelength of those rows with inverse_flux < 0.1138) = 5759.34 AA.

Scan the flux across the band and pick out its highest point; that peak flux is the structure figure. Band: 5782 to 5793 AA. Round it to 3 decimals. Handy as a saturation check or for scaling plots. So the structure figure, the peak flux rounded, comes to 9.365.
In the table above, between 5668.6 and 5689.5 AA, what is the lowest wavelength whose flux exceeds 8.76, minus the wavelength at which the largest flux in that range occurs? -7.8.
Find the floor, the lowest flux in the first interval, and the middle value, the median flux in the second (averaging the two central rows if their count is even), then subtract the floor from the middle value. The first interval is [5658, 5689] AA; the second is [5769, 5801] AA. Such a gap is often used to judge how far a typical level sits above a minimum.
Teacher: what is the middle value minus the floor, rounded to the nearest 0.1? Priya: 1.6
